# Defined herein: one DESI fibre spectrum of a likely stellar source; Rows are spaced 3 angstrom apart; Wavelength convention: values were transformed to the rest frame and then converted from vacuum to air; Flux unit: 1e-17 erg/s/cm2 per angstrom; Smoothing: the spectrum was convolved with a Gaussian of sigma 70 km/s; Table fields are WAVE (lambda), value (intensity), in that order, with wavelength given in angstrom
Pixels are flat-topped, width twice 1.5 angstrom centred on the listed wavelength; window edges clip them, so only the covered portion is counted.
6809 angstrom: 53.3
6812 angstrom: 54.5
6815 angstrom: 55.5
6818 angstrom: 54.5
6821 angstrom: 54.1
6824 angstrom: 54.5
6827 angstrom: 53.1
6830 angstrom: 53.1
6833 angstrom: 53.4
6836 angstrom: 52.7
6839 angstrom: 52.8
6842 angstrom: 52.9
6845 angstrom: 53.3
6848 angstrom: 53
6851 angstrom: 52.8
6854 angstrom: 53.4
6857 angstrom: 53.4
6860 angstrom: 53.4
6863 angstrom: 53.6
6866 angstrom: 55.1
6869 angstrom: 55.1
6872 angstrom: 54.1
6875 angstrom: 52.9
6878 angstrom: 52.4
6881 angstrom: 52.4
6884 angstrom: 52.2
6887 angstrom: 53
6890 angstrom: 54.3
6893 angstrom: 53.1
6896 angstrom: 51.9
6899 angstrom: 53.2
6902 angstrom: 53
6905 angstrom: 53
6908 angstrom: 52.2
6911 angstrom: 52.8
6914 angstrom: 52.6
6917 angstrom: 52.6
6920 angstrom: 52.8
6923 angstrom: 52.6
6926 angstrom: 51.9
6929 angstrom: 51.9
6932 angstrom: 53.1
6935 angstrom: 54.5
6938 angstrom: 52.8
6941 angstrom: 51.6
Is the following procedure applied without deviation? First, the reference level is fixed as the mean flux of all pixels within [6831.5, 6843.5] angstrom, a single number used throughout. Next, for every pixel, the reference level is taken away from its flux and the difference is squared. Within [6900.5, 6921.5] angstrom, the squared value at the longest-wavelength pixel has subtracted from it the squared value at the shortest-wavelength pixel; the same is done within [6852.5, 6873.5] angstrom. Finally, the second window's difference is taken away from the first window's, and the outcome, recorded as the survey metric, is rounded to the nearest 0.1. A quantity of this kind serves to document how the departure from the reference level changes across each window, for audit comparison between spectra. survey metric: -1.1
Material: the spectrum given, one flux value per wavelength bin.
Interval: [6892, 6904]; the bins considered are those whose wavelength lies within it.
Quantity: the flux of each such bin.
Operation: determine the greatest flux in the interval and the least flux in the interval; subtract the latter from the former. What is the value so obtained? 1.3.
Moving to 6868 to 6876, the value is 2.2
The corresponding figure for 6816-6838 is 1.8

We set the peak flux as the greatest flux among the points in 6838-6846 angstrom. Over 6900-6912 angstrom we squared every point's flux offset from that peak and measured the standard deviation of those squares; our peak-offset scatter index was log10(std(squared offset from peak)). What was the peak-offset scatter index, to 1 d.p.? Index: -0.3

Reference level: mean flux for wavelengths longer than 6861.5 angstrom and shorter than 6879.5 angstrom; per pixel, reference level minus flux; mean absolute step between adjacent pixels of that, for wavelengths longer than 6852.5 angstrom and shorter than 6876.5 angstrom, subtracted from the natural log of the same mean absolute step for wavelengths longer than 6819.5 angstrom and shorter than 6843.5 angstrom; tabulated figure -1.4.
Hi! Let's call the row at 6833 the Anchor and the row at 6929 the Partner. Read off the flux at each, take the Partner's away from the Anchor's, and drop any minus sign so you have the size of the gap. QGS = 1.5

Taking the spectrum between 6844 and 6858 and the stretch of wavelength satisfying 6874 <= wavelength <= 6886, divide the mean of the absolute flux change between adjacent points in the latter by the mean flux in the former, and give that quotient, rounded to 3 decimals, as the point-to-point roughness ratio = 0.004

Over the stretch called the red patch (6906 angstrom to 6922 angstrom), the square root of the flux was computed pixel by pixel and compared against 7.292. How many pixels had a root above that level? 0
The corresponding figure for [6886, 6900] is 2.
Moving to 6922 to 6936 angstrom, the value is 1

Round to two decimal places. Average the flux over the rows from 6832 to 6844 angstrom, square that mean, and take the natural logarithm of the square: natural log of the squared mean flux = 7.94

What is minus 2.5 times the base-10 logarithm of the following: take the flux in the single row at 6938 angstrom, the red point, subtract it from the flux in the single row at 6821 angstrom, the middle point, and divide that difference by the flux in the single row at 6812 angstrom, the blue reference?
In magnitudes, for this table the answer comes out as 4.1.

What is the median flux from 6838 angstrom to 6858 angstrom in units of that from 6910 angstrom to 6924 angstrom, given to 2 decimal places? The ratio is 1.01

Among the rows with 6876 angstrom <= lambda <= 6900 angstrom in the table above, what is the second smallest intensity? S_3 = 52.2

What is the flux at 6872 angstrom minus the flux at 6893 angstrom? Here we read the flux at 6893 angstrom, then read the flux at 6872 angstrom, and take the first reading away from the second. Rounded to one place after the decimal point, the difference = 1.0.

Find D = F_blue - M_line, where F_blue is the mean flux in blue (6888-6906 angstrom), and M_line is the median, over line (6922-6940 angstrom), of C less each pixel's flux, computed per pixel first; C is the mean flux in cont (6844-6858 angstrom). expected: 52.6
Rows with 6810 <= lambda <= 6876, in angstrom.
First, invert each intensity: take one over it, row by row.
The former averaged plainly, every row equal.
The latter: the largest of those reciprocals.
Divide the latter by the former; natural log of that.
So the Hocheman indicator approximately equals 0.018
